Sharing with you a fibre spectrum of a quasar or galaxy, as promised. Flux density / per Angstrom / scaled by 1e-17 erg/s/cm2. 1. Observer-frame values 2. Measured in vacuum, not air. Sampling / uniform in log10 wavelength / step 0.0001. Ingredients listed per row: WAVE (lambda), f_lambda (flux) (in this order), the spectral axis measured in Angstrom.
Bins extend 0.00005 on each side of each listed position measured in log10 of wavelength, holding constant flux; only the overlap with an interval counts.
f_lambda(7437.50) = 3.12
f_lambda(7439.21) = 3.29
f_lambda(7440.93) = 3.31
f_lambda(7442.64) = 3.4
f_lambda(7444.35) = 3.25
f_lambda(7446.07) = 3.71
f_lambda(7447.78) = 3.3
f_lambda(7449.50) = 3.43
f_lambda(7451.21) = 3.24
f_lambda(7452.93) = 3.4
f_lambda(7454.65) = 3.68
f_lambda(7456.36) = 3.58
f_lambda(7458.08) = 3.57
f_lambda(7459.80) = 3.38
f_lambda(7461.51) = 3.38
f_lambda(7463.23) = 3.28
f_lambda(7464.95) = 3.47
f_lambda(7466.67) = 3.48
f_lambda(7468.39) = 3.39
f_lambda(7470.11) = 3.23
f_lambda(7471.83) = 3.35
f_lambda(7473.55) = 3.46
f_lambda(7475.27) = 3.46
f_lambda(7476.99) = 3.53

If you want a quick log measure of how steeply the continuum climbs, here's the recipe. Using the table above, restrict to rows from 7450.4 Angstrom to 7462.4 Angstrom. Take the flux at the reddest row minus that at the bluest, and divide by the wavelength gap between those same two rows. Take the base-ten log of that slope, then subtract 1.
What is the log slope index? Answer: -2.87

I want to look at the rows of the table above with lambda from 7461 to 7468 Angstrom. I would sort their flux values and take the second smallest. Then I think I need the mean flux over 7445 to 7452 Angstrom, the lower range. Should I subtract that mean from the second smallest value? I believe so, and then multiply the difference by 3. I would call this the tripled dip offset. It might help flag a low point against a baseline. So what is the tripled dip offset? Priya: -0.1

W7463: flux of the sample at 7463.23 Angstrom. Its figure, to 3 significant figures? 3.28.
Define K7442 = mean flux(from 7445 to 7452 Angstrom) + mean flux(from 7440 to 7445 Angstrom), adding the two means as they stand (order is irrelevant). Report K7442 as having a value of 6.74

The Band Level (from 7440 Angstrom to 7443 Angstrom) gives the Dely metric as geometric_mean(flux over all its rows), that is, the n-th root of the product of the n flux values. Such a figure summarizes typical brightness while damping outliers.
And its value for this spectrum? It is 3.35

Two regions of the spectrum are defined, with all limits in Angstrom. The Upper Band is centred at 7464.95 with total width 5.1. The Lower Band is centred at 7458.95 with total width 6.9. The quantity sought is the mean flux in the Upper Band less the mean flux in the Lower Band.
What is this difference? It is -0.07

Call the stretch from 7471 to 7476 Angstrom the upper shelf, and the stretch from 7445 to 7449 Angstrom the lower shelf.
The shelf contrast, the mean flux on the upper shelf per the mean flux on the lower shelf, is 0.98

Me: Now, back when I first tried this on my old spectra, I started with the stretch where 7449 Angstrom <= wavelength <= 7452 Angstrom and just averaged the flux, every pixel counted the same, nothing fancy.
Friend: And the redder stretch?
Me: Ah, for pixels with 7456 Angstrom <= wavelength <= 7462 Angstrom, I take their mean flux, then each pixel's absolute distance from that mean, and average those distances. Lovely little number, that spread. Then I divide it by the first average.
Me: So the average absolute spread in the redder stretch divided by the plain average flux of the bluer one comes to 0.029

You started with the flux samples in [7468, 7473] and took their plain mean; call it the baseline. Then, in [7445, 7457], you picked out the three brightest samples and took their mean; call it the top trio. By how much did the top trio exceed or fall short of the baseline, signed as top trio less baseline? 0.33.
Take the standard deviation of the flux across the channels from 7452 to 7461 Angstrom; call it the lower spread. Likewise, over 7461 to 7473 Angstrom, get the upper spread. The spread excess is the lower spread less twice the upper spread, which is -0.06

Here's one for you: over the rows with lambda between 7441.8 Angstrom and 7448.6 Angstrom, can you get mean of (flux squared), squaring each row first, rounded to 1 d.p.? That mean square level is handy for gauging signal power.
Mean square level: 11.7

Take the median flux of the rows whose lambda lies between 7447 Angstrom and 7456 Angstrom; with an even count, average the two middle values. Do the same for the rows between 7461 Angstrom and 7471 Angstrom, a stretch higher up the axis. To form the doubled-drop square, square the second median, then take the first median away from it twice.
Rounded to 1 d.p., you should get 4.7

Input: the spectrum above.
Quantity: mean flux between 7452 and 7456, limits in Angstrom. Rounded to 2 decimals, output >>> 3.54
